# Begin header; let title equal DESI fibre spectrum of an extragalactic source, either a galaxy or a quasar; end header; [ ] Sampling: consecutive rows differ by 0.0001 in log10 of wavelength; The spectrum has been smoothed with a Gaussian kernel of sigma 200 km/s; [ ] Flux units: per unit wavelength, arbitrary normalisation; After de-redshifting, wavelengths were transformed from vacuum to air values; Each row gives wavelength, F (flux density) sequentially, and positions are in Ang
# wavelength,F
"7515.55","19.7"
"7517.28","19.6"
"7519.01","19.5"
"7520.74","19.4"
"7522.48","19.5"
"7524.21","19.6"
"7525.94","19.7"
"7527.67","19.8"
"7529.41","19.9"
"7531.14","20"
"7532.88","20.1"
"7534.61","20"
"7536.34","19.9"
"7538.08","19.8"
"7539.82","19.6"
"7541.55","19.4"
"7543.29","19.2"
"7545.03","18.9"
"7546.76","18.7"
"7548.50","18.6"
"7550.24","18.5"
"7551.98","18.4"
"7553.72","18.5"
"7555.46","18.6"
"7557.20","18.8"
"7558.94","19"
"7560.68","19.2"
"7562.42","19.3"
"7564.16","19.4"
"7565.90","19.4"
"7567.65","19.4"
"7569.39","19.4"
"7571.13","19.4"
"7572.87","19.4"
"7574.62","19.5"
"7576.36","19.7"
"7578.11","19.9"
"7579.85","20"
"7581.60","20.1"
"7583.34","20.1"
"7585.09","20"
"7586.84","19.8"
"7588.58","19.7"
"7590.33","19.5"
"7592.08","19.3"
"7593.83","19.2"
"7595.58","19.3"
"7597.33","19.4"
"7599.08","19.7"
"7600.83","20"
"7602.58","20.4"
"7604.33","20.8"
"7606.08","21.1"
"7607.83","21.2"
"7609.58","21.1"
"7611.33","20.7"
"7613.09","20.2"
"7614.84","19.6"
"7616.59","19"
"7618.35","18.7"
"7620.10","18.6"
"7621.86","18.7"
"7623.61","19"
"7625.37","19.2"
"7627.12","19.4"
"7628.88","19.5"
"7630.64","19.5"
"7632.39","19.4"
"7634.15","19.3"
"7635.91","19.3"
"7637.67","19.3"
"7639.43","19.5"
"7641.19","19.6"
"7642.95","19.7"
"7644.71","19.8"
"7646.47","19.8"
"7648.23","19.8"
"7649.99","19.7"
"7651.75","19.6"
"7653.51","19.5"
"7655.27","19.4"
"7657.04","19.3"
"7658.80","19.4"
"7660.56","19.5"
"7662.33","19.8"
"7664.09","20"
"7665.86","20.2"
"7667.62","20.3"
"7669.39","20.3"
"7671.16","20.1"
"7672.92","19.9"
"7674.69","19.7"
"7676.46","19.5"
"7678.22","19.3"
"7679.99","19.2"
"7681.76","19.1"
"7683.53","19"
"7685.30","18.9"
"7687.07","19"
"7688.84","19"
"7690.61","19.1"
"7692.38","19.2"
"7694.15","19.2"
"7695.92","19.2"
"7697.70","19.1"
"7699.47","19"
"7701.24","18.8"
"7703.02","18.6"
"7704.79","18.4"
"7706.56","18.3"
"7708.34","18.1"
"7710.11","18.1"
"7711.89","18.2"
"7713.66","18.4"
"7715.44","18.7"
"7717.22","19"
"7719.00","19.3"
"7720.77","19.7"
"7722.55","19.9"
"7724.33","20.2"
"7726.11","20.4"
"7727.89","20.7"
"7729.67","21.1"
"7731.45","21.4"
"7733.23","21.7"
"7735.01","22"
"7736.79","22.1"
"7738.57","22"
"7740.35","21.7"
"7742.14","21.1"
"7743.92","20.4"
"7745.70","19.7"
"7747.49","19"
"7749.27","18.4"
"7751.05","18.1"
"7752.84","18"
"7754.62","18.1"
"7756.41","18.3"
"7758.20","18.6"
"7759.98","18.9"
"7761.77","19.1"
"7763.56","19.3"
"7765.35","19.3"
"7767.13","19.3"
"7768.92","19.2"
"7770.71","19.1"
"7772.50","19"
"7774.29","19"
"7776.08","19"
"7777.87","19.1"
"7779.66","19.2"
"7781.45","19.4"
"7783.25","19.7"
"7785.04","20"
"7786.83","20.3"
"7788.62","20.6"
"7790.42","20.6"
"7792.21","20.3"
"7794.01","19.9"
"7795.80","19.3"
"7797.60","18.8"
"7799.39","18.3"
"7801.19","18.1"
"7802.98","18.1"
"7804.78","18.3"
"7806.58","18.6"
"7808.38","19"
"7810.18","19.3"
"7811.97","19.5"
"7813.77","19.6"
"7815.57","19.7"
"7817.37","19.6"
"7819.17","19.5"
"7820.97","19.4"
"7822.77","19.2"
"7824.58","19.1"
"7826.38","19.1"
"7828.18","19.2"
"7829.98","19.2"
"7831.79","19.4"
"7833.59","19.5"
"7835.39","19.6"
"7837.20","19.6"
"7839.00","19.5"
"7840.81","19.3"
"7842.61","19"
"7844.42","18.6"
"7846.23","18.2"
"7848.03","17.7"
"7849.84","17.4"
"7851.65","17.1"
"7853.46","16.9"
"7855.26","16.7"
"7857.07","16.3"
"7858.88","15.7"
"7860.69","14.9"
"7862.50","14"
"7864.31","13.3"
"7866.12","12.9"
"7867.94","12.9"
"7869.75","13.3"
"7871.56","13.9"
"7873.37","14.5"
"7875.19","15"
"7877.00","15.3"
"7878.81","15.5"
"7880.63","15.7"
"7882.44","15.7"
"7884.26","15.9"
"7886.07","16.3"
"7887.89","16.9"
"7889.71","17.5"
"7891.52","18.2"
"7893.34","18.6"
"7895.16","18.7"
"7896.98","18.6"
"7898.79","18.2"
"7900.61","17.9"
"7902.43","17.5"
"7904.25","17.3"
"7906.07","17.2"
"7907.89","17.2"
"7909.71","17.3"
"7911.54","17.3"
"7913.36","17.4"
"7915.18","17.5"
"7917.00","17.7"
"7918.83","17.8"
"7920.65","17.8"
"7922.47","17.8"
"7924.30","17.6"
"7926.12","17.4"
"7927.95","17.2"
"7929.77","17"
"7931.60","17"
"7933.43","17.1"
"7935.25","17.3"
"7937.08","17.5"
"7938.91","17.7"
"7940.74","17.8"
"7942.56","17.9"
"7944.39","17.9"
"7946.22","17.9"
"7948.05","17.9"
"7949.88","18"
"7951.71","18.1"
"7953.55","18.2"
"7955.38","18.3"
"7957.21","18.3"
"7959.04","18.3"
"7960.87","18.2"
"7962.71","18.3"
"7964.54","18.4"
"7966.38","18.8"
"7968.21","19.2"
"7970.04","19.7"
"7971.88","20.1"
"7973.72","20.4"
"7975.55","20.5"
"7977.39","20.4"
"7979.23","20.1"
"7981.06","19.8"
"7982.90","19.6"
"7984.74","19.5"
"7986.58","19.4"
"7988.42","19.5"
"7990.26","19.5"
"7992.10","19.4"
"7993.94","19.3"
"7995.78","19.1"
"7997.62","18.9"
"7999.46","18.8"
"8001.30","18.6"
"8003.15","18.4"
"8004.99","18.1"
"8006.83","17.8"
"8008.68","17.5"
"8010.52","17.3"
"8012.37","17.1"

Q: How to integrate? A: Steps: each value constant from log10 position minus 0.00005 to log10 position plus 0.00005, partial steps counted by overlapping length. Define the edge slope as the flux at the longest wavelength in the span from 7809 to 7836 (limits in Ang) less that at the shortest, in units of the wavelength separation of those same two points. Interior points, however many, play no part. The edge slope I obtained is 0.012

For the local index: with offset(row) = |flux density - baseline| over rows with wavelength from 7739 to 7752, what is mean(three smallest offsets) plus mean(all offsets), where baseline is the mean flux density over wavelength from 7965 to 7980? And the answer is 1.7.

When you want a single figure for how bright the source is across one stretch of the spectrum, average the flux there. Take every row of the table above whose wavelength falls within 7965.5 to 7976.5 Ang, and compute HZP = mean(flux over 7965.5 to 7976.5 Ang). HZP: 19.8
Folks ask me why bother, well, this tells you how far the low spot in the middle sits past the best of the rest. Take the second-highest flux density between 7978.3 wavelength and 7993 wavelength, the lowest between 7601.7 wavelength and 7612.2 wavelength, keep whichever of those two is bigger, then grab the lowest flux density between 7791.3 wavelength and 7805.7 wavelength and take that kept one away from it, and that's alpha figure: -2.3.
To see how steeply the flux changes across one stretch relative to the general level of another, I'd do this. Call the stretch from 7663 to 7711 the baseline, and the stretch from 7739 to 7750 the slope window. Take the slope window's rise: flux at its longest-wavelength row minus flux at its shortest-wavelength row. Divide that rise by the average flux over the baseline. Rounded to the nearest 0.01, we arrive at -0.17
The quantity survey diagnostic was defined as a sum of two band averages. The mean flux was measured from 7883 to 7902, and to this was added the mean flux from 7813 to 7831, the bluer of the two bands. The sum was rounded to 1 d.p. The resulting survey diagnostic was 37.0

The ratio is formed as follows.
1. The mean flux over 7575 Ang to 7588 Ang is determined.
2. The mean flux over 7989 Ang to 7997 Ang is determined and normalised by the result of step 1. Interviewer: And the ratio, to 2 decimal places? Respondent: 0.97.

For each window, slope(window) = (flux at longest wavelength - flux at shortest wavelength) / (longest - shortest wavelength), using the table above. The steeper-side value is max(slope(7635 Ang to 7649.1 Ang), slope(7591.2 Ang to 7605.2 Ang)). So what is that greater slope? 0.12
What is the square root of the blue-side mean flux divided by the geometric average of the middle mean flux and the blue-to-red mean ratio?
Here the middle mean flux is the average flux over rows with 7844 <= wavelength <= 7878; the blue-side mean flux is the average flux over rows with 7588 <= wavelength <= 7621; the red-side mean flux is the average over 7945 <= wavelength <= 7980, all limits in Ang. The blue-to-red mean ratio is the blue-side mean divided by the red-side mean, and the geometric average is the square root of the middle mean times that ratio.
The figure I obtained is 2.22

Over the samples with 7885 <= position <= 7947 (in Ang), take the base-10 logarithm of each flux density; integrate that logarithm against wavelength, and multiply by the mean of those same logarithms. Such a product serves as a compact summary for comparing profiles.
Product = 96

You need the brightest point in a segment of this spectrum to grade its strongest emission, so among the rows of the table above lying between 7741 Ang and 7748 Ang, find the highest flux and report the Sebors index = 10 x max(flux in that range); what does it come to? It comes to 211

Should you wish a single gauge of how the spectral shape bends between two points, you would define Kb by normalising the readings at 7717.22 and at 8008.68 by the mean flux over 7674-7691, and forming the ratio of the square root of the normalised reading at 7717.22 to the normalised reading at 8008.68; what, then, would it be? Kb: 1.09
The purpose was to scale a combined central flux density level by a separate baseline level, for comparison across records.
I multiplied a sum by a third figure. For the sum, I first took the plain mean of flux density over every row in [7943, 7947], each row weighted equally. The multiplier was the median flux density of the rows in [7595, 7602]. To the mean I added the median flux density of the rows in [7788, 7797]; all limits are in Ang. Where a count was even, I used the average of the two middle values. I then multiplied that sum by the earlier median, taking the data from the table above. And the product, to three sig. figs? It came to 747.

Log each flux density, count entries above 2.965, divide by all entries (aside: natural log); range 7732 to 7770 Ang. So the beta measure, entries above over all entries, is 0.38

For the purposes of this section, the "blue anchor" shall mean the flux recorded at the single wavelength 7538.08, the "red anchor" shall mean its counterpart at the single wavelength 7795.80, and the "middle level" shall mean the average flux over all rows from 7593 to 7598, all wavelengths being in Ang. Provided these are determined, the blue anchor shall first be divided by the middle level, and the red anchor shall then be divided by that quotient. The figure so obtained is 19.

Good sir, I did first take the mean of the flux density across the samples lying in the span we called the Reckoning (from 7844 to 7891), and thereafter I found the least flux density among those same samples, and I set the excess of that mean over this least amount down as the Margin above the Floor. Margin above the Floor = 2.8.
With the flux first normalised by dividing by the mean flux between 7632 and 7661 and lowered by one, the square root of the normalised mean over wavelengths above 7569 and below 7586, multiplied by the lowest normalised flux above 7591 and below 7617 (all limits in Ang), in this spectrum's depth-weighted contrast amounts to -0.0029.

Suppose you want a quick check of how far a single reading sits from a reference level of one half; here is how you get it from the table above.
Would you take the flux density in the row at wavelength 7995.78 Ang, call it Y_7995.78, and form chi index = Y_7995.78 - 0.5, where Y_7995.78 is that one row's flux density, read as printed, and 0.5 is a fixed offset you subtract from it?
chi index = 18.6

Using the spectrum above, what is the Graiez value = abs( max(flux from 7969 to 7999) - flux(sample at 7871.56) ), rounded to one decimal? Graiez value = 6.6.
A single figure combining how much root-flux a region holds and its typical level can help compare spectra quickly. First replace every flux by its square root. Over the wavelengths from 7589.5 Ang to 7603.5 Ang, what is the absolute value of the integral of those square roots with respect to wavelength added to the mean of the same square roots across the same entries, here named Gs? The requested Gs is 66.4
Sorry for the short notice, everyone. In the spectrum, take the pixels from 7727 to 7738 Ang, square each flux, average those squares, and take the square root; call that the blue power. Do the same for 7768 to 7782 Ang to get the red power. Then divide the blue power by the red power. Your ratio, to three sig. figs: 1.12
